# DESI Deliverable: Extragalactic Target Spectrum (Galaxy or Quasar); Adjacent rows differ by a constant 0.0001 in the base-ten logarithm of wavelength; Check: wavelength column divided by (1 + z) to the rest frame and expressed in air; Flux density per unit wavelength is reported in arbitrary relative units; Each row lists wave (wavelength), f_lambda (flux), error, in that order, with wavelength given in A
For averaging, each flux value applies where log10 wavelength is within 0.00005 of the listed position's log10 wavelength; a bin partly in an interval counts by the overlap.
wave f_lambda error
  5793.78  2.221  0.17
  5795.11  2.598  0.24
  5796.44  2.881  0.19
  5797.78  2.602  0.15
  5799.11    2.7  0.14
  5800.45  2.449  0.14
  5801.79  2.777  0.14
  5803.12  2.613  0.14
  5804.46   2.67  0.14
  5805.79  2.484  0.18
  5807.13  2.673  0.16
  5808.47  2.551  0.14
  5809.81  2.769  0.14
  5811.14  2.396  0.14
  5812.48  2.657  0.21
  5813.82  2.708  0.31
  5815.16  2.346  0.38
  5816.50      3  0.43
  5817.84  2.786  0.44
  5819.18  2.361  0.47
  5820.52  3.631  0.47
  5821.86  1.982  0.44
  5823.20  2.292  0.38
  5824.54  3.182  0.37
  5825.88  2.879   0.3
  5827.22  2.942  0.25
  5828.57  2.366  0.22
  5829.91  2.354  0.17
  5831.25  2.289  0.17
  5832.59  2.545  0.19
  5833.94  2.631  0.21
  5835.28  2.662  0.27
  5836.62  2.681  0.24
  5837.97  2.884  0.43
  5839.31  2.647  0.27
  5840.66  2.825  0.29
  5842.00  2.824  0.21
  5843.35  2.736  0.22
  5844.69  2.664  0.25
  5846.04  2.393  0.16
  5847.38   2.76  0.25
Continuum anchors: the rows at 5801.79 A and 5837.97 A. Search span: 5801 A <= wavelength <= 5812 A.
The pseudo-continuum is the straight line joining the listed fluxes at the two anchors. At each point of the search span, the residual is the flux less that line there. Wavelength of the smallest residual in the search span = 5811.14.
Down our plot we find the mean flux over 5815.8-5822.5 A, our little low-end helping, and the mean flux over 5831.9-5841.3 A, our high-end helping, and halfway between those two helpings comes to 2.72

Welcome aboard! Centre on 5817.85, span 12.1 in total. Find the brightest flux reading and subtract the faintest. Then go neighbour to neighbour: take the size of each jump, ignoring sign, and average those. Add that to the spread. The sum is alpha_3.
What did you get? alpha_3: 2.3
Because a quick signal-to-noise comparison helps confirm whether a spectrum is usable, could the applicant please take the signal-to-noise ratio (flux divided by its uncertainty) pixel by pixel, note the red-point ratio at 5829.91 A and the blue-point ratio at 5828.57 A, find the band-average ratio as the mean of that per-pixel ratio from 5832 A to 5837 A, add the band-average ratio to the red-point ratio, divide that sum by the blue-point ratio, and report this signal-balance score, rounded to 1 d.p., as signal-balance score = 2.4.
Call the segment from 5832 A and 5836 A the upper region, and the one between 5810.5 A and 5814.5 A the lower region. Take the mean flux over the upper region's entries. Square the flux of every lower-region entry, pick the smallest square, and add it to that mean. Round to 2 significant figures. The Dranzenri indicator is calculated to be 8.4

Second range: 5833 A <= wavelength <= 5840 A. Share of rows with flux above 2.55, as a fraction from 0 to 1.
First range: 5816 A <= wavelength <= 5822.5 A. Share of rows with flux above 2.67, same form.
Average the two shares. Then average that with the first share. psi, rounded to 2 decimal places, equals 0.70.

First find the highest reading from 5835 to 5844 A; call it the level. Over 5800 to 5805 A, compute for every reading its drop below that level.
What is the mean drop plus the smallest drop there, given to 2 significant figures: 0.36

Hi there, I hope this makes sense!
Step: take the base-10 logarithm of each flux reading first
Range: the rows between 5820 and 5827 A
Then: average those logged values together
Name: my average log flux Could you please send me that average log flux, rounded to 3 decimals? 0.436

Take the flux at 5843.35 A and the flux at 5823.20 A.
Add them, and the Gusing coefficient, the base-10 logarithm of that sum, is 0.70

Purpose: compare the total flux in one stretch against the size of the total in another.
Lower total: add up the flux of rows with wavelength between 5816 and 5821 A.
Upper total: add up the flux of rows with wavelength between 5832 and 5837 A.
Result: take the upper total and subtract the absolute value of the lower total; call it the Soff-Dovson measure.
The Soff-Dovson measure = -1.3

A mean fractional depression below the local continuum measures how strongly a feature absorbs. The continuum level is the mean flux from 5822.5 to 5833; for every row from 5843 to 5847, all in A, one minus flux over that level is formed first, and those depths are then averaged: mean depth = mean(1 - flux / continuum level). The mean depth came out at 0.003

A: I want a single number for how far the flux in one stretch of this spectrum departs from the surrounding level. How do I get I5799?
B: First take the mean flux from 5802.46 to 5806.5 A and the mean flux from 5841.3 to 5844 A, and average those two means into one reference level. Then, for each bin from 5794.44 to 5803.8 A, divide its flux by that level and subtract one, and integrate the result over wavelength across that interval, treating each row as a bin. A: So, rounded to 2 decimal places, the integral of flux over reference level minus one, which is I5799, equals -0.09 A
